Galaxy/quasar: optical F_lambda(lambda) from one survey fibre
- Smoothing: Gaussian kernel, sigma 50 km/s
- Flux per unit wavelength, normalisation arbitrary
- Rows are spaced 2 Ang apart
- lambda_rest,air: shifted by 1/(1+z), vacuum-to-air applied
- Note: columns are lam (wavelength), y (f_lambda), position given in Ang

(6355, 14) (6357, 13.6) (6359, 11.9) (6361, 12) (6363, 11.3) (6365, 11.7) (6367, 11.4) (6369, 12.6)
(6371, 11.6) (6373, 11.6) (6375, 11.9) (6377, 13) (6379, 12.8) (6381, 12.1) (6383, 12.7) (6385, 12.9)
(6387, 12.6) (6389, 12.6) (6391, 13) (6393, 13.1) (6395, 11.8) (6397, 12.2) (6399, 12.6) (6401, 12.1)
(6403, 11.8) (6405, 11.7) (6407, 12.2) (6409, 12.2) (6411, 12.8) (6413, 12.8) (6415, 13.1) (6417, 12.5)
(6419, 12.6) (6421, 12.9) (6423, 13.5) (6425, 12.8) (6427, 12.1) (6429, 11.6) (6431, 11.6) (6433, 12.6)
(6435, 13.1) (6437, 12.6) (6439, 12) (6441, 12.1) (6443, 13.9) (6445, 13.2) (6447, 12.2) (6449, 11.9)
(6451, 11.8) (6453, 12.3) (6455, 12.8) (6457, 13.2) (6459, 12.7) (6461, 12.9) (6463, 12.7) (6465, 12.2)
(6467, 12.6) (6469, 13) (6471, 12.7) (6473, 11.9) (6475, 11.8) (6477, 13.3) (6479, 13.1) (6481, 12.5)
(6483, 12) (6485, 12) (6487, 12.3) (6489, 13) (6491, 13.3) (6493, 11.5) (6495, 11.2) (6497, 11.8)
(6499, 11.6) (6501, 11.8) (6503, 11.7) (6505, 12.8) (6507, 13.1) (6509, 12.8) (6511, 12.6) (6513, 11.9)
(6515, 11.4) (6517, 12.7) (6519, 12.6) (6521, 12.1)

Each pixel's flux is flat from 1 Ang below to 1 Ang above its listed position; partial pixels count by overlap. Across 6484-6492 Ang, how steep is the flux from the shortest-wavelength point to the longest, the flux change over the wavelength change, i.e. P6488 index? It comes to 0.22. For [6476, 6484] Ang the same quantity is -0.22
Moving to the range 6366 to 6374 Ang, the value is 0.03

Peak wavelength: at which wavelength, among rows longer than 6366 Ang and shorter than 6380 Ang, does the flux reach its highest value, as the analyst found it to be 6377 Ang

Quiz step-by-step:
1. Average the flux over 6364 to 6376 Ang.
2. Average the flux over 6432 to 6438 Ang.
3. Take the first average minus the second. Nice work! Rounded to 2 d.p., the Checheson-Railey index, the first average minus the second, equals -0.97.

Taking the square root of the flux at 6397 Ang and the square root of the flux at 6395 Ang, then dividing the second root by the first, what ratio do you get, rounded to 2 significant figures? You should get 0.98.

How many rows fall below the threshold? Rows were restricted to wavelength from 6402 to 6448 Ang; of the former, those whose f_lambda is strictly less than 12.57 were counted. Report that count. 11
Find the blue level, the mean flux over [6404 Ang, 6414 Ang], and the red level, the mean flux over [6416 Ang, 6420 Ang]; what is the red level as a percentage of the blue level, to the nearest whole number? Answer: 102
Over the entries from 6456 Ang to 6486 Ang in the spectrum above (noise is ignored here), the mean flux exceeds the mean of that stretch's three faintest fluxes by 0.67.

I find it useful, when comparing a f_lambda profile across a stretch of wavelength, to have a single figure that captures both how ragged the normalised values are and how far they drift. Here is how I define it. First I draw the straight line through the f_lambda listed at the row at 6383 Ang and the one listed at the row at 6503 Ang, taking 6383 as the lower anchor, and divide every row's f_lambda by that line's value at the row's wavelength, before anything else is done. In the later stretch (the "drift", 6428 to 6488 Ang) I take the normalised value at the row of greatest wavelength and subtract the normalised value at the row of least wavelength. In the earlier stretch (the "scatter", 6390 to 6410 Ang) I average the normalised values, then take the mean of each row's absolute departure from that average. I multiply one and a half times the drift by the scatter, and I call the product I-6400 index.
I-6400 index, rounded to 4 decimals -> 0.0041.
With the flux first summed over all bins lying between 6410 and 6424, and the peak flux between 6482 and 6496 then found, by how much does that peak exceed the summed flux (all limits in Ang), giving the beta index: -76.9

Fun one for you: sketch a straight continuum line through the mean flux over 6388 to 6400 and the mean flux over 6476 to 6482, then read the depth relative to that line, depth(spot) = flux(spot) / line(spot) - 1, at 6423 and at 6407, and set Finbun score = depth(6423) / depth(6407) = -1.9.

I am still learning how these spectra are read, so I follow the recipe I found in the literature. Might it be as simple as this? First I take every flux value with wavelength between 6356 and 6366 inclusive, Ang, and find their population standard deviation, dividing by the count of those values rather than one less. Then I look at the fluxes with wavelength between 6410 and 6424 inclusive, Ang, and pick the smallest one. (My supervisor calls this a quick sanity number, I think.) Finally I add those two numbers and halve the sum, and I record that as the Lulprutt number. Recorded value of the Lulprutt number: 6.64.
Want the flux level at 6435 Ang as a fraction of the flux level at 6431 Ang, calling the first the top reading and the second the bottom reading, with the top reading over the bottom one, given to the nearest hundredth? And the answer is 1.13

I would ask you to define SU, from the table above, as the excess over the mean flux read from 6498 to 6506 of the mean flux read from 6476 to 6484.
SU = 0.75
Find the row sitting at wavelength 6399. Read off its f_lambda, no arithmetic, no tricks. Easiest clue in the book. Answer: 12.6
